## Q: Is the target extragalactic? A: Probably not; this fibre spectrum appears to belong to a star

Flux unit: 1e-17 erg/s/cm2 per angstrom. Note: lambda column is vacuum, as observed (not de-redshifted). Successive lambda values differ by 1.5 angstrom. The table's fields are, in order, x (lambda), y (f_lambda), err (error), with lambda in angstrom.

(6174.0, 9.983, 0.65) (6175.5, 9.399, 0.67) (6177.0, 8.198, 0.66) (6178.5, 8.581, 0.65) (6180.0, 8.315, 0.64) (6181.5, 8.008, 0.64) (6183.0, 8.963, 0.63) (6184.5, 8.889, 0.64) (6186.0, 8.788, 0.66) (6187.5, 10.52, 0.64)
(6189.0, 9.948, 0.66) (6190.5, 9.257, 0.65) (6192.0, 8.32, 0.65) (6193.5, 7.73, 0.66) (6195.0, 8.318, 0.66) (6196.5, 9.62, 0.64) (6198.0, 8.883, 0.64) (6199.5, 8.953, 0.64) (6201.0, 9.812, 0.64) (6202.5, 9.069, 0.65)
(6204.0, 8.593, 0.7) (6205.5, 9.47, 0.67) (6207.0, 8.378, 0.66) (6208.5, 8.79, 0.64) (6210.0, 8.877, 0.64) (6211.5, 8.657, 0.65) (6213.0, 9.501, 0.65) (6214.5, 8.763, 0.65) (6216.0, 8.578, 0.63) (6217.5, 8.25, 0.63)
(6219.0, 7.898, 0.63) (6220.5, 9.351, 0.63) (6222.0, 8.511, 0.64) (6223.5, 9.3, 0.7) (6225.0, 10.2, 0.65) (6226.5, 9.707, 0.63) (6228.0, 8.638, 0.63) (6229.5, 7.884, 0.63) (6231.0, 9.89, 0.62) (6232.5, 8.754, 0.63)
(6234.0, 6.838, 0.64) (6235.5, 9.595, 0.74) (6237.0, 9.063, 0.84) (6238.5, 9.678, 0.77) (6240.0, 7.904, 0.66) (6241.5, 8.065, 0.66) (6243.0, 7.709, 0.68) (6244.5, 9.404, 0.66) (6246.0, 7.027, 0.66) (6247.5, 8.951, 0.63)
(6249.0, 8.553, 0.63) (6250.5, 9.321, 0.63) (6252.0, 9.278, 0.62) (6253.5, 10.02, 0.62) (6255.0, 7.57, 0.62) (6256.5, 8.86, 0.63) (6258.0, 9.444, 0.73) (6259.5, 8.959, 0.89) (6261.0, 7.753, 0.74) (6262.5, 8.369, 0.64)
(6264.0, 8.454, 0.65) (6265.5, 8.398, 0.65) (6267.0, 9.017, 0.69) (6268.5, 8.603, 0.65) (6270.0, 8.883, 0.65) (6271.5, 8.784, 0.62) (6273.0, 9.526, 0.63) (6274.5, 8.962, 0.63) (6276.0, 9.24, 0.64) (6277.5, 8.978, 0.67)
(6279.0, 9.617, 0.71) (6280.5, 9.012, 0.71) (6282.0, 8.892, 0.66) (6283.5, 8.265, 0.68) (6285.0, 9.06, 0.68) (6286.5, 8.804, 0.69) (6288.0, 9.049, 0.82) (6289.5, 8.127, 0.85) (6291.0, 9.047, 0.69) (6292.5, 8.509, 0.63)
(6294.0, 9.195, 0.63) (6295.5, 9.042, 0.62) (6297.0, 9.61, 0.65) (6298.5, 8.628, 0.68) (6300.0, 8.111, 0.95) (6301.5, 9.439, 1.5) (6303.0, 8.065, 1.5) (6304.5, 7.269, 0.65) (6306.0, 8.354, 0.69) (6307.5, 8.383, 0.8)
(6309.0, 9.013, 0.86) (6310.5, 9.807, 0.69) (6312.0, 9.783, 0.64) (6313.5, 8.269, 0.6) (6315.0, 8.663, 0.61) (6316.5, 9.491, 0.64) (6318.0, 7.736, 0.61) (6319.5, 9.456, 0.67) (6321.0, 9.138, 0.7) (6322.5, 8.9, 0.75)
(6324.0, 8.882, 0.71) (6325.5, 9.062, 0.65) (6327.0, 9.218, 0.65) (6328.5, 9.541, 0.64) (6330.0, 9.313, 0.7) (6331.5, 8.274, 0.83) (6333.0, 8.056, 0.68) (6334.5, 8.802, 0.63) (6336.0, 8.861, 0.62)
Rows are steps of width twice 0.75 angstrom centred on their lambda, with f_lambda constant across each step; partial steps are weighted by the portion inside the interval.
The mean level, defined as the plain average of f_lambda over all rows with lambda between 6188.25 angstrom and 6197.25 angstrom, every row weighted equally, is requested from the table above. 8.9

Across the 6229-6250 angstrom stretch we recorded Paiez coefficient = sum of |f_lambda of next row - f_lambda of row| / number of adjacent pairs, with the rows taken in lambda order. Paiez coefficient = 1.4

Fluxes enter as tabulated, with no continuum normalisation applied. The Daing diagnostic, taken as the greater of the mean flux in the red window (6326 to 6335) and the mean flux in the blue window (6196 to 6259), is 8.87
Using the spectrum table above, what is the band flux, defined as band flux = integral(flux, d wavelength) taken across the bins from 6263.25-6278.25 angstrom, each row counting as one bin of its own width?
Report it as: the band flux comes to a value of 133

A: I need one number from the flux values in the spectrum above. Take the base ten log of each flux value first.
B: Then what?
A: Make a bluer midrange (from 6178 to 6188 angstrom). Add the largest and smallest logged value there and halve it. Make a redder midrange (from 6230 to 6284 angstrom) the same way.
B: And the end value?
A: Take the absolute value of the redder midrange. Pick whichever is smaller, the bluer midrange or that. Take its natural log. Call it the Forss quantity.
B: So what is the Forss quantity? -0.086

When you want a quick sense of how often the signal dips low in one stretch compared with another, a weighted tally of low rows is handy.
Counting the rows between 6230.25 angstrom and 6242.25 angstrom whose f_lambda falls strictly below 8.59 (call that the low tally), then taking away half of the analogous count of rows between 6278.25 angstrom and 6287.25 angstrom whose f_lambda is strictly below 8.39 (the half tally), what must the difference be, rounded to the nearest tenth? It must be 2.5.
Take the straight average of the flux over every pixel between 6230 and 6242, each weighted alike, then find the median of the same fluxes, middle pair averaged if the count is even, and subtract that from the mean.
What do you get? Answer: -0.19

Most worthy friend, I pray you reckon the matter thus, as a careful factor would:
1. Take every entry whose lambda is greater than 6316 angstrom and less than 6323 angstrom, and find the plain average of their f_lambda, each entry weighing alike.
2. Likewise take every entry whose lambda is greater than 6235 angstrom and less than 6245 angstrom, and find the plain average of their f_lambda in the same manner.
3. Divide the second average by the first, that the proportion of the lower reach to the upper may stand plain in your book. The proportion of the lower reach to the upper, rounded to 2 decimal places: 0.98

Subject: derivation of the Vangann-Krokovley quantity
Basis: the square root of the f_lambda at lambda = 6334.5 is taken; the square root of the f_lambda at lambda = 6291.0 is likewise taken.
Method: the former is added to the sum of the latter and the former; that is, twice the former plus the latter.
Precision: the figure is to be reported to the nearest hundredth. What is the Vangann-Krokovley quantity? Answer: 8.94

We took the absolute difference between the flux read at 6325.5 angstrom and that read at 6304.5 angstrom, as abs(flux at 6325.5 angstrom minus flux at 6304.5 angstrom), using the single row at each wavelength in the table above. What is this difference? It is 1.8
